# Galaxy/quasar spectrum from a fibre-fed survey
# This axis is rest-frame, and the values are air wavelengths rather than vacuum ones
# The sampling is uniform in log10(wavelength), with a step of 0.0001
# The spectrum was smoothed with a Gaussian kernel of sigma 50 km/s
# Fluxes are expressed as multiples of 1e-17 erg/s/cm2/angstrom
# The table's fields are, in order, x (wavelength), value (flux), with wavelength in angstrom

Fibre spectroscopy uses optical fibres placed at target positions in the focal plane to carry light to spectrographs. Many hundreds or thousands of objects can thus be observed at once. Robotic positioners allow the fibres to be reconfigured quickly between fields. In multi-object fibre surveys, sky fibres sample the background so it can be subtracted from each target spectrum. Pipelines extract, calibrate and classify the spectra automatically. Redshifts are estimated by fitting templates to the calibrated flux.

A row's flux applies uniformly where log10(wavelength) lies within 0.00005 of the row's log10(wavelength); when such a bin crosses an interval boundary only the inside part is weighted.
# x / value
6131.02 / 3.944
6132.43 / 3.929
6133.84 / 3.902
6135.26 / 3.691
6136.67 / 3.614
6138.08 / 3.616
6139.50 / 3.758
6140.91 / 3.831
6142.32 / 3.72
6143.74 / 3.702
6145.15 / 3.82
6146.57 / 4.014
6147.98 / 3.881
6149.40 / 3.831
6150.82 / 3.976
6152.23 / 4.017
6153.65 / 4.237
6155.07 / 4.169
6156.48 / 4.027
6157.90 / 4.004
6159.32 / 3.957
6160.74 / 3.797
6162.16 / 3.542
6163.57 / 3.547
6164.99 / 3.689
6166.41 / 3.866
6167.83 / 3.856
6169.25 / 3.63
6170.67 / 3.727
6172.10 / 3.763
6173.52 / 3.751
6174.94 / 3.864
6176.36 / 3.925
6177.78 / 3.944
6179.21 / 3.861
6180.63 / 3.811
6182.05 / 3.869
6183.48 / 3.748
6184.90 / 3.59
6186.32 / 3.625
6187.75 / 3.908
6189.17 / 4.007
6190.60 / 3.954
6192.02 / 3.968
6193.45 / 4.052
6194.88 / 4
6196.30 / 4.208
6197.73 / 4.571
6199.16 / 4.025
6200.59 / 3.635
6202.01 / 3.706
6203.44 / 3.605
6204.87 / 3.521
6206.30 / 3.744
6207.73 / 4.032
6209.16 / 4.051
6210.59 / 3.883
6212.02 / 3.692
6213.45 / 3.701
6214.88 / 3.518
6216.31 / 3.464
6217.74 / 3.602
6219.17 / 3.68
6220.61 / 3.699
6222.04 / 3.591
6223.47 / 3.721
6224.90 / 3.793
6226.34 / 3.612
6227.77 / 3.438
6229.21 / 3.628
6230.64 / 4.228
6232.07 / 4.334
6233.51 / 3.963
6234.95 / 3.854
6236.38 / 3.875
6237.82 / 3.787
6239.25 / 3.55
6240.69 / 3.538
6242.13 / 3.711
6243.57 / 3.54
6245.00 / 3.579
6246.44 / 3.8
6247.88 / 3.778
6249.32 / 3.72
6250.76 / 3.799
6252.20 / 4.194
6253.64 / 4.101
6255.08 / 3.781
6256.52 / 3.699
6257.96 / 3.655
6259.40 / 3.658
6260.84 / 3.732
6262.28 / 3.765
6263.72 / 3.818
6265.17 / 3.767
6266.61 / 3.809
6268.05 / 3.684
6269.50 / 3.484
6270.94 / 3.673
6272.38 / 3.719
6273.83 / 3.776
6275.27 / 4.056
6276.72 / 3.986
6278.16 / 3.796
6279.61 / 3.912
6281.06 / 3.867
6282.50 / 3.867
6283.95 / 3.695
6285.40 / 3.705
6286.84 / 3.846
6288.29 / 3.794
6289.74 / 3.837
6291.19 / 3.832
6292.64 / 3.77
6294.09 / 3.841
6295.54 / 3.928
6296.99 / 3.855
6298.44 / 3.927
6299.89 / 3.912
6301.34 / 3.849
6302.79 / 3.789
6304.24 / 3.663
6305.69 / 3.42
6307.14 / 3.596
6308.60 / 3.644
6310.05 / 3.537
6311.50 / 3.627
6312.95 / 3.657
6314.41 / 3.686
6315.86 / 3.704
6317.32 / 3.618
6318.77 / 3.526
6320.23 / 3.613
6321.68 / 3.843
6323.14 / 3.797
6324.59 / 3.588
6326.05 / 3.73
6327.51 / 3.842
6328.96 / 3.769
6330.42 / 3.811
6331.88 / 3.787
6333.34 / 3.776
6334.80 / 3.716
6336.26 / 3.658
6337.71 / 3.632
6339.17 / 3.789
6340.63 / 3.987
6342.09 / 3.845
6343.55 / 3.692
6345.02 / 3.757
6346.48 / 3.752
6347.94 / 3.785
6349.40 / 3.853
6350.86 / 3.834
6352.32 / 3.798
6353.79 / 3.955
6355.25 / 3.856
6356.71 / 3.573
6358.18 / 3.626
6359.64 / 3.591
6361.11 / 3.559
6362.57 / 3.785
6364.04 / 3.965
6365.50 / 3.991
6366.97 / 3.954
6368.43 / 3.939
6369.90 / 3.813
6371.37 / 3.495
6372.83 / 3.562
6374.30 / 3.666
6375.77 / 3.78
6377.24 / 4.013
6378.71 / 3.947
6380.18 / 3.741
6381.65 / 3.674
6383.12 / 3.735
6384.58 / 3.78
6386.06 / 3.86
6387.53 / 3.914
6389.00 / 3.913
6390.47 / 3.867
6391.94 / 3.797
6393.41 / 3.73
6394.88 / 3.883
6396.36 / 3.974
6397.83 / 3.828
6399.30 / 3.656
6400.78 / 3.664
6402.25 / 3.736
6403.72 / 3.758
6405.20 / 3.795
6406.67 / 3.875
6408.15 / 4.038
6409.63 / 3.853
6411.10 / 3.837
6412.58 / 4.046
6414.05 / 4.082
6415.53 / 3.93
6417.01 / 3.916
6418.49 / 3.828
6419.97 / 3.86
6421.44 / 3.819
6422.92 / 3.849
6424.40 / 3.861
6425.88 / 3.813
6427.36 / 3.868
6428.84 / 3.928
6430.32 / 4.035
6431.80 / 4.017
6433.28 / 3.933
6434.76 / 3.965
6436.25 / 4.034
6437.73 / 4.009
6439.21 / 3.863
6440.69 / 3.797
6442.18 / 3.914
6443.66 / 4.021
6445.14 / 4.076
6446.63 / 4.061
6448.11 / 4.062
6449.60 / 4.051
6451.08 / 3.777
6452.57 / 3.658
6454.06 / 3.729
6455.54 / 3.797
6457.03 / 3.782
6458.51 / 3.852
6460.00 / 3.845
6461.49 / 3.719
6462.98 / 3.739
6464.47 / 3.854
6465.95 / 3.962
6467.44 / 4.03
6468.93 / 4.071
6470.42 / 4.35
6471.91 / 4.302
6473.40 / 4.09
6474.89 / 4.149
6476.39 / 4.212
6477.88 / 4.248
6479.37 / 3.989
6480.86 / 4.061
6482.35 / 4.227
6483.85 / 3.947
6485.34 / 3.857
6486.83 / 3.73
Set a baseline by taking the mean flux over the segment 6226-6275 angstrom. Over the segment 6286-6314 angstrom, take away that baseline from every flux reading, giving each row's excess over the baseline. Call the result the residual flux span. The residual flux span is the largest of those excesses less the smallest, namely 0.51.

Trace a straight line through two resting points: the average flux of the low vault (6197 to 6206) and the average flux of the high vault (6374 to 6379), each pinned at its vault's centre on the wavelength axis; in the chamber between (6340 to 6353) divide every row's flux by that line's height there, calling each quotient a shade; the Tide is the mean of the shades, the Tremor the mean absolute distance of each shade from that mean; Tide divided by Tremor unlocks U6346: 63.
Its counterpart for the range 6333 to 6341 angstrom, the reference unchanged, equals 41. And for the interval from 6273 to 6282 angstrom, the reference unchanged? 45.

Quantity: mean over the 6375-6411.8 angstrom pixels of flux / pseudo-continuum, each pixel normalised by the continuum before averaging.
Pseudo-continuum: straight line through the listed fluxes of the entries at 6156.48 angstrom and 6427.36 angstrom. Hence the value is 0.98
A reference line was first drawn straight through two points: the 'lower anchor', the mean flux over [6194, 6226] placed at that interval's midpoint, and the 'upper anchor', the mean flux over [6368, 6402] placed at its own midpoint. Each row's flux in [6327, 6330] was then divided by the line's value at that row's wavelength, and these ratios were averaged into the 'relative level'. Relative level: 1.00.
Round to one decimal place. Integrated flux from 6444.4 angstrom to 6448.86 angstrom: 18.1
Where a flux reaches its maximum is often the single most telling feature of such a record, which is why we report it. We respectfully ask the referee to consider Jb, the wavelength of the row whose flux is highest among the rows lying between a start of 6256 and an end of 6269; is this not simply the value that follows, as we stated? 6263.72 angstrom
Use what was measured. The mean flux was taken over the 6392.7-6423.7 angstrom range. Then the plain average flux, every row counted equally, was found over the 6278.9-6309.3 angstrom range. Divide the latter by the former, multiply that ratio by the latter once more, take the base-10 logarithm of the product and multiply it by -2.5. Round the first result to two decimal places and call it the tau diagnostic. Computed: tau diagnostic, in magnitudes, -1.43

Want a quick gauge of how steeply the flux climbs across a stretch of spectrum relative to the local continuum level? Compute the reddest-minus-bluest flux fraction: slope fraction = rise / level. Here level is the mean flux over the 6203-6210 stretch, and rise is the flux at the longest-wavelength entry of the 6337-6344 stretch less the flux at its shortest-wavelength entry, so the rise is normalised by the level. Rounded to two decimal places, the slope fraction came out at 0.02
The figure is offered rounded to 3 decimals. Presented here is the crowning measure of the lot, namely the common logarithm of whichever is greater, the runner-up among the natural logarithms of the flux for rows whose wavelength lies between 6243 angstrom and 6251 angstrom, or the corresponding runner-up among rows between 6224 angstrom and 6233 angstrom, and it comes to 0.159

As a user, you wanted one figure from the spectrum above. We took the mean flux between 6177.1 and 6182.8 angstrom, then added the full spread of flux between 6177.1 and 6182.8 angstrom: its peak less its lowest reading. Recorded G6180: 4.00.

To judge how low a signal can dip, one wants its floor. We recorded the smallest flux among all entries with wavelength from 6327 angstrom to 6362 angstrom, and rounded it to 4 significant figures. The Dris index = 3.559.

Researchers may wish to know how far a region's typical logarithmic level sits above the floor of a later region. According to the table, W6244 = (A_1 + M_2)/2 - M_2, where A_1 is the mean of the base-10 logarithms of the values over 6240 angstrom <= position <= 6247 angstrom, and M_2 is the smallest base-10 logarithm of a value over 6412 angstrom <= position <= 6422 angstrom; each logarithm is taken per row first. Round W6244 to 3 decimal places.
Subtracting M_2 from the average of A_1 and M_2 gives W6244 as -0.011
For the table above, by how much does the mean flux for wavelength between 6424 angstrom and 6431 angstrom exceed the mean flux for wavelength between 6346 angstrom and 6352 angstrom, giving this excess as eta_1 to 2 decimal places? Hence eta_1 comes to 0.09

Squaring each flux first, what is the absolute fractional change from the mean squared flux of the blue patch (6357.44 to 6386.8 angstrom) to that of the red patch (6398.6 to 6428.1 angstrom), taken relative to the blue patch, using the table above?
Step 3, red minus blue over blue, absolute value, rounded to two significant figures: 0.042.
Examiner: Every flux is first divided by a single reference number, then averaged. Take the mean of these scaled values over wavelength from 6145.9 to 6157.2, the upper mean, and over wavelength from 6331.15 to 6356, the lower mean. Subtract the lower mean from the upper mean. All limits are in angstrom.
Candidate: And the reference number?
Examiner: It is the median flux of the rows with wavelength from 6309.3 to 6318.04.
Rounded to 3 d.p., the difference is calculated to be 0.062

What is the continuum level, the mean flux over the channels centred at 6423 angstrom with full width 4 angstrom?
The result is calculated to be 3.84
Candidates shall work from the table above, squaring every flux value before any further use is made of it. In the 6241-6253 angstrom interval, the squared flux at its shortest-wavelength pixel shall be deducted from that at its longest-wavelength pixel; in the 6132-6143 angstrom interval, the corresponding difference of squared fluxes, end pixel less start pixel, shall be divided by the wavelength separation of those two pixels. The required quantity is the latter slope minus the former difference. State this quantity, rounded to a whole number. -4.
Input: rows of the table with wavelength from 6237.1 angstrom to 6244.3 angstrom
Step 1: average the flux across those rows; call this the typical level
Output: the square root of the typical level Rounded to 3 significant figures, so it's 1.90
